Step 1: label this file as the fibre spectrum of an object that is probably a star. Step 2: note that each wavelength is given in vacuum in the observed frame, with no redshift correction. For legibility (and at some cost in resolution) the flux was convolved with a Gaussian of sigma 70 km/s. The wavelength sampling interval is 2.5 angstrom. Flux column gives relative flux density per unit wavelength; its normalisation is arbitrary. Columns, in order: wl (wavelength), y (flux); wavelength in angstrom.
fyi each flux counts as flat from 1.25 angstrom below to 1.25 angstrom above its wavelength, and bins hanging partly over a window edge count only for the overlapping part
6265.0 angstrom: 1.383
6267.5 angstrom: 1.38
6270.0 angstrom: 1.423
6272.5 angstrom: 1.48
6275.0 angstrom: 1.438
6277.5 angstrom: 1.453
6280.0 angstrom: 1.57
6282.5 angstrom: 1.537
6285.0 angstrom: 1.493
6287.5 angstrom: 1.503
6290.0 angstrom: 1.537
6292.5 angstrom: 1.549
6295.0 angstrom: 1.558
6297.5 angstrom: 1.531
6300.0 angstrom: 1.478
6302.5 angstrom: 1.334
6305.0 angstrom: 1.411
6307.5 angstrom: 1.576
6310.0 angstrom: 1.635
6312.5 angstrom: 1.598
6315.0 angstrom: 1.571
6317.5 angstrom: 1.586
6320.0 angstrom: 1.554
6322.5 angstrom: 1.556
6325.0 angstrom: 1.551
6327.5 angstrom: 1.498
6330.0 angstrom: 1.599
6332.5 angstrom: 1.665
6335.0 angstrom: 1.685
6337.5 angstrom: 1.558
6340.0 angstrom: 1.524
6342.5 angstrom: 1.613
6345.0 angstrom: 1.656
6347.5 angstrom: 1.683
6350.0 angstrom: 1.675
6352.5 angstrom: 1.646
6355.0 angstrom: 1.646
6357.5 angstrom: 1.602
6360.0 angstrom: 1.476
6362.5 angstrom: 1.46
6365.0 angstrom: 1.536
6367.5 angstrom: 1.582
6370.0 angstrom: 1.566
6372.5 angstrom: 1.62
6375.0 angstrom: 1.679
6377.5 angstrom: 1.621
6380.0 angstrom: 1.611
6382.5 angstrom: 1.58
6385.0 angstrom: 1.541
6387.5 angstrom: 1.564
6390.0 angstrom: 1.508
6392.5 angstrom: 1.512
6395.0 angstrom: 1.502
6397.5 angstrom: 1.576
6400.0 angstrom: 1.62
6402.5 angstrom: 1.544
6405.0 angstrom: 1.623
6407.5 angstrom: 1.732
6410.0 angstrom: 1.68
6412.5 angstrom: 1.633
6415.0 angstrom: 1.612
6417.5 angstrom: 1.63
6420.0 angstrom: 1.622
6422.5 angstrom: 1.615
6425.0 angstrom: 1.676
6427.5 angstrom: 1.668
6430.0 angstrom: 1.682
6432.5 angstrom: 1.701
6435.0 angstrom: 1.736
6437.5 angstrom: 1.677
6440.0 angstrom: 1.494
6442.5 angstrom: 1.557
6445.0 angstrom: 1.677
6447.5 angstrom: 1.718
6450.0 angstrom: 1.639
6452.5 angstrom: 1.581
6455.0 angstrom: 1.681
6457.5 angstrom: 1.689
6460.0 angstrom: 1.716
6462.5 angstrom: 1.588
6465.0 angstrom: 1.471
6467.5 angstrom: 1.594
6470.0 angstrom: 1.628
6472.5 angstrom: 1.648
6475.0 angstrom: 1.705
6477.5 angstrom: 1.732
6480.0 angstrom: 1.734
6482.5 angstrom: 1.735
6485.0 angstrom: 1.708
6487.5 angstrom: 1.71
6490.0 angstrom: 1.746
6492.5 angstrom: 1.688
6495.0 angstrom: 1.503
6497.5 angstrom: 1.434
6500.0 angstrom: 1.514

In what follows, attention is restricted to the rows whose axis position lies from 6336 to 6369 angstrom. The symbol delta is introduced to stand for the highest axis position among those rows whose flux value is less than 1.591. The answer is 6367.5 angstrom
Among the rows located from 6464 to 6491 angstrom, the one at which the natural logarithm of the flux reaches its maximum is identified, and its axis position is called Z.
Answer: 6490.0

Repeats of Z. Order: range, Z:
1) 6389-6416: 6407.5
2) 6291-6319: 6310.0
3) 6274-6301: 6280.0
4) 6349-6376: 6375.0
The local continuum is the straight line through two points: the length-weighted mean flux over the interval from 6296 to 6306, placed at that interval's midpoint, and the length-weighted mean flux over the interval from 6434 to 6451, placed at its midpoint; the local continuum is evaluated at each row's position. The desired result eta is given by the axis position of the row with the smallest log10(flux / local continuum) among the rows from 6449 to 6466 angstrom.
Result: 6465.0 angstrom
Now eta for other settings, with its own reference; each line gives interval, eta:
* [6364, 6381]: 6365.0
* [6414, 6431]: 6422.5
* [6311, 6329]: 6327.5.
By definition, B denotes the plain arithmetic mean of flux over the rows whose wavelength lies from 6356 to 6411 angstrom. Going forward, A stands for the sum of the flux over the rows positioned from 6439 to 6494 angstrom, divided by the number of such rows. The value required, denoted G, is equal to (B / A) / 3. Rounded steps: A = 1.66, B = 1.58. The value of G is 0.318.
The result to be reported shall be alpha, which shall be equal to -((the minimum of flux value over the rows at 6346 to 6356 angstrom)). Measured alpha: -1.65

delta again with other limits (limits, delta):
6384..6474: 6465.0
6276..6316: 6315.0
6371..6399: 6397.5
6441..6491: 6465.0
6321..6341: 6340.0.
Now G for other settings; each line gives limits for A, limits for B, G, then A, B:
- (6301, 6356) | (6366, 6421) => 0.337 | 1.58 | 1.60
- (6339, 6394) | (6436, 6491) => 0.348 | 1.59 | 1.66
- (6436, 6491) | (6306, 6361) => 0.322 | 1.66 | 1.60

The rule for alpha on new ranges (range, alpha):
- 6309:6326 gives -1.55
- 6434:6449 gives -1.49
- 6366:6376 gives -1.57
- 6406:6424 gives -1.61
